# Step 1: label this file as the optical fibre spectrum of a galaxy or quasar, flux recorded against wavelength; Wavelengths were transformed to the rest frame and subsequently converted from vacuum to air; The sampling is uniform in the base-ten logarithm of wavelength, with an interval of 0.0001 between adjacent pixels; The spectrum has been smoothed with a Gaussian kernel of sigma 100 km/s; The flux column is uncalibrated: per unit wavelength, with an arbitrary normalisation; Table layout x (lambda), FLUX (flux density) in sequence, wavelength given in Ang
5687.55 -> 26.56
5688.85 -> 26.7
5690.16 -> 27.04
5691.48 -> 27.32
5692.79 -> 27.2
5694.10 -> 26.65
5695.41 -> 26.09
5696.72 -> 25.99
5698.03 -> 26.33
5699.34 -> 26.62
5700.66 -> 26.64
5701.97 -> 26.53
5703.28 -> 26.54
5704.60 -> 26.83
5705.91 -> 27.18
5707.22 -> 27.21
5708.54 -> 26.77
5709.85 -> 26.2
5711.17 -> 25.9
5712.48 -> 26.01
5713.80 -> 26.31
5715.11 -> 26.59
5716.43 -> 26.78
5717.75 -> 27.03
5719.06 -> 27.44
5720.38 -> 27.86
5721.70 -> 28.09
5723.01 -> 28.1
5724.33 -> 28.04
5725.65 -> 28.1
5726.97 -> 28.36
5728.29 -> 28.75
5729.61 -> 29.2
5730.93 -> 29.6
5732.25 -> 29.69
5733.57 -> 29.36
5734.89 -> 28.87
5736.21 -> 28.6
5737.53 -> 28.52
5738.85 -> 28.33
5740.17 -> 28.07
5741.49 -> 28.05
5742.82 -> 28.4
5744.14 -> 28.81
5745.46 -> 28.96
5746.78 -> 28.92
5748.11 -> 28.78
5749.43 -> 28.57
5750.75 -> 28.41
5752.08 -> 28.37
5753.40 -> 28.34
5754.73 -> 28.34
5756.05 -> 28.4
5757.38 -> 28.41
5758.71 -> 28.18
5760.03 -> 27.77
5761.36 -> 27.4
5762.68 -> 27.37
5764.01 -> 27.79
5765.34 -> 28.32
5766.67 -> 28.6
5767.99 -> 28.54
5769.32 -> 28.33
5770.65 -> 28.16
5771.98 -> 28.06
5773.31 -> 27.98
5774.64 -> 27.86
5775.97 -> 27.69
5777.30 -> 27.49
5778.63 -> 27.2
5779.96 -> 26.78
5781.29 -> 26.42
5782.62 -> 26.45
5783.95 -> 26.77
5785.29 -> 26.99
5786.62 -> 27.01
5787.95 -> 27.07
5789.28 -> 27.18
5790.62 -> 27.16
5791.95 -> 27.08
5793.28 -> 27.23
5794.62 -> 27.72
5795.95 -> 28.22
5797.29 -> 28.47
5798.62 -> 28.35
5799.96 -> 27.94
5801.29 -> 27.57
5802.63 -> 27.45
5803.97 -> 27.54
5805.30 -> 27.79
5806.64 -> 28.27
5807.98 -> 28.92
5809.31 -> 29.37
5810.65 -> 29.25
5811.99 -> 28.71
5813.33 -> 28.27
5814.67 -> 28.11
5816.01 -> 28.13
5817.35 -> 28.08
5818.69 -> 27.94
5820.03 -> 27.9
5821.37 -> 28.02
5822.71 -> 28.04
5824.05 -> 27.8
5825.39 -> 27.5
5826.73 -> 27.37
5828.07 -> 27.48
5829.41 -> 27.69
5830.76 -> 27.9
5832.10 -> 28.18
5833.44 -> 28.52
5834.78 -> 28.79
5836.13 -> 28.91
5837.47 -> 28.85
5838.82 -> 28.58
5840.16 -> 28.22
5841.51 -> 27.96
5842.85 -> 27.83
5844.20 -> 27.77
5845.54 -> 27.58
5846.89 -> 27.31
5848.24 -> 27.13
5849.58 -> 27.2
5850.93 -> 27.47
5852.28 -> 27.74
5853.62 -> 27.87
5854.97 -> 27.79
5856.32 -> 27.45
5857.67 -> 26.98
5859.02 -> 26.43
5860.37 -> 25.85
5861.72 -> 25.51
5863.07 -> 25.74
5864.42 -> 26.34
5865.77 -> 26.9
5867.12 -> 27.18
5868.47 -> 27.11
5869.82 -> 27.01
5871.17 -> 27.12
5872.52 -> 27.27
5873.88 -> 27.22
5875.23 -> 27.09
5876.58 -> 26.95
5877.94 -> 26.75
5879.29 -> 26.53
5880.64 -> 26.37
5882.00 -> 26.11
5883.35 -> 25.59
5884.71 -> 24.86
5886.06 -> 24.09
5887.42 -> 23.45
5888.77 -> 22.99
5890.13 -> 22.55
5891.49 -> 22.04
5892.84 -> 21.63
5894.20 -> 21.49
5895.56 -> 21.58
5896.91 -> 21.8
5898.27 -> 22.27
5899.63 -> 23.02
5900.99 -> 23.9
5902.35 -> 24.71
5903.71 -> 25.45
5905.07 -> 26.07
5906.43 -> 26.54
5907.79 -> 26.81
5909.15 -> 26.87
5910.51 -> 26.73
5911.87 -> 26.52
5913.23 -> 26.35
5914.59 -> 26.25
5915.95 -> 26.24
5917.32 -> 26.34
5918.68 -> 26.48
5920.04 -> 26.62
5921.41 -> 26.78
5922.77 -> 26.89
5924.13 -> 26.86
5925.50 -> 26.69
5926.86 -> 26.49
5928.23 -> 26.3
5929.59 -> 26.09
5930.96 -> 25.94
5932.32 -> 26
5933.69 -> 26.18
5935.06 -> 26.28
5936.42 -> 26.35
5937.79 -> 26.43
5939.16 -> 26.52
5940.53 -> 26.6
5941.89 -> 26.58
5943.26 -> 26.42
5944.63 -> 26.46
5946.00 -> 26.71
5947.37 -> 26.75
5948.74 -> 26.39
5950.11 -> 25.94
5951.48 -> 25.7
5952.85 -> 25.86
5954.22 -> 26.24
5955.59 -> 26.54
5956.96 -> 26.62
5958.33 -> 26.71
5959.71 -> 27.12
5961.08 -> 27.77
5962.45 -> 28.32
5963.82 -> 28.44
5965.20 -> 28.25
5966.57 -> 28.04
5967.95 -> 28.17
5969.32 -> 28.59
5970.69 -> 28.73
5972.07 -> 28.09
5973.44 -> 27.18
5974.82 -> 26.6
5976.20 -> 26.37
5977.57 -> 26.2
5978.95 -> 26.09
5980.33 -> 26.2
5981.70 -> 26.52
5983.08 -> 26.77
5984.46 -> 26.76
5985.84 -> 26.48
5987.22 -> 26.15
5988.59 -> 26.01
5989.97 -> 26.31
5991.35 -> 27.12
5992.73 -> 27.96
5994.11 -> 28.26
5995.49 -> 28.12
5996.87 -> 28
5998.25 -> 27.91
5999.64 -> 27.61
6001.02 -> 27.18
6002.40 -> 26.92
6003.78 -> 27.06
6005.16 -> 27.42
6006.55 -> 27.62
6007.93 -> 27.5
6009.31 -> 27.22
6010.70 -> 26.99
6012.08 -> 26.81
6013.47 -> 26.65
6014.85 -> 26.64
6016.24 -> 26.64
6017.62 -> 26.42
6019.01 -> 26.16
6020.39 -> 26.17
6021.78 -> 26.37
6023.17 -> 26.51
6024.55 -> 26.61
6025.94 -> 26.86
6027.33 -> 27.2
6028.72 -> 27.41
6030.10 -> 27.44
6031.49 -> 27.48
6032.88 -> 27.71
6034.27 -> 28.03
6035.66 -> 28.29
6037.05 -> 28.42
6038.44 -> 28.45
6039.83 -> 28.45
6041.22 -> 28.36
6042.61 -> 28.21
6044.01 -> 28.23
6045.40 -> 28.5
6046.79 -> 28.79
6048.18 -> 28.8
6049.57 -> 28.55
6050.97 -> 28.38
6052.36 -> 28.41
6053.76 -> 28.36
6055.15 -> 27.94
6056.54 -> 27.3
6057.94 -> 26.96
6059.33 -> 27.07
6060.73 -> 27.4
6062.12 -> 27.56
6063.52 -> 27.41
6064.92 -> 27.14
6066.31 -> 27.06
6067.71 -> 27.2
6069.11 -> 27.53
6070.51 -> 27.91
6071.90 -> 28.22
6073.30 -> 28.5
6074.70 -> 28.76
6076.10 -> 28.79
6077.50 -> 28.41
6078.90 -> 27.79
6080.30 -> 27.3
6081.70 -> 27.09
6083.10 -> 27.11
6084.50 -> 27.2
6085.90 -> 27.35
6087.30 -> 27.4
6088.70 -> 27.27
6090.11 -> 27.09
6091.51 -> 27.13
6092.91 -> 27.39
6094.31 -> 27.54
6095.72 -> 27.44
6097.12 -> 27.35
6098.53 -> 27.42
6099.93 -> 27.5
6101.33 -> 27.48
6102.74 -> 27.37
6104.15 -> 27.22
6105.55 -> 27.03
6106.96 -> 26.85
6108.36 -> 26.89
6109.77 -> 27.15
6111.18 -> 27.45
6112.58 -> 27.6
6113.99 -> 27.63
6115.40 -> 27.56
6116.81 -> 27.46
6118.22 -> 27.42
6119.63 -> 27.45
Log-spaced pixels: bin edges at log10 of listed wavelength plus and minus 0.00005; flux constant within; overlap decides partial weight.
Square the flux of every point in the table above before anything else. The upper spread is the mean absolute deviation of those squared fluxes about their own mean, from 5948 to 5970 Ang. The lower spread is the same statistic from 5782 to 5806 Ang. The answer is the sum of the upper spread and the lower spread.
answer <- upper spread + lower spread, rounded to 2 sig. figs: 75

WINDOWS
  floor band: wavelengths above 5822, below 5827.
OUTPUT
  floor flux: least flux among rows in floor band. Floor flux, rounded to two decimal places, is 27.37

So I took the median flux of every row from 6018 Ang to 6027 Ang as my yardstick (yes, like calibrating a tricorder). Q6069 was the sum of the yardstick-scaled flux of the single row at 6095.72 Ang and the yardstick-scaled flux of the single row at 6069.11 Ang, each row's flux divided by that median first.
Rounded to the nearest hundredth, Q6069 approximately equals 2.08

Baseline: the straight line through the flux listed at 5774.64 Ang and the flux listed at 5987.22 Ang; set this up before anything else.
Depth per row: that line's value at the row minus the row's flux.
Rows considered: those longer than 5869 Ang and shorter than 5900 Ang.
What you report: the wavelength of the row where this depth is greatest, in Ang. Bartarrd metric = 5894.20 Ang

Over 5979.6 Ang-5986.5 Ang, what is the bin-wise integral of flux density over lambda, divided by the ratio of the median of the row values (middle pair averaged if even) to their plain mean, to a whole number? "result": 183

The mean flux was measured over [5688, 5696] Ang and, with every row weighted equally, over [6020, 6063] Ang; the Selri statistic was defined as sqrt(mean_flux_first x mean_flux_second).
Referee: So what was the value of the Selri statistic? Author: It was 27.3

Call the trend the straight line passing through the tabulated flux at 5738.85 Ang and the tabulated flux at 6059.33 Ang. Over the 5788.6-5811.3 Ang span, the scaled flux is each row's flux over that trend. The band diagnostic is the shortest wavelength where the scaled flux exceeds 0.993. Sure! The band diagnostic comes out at 5795.95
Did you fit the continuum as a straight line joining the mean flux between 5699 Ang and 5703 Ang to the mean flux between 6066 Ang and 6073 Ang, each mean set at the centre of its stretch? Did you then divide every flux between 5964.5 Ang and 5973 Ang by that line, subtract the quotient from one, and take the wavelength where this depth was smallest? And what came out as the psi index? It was 5970.69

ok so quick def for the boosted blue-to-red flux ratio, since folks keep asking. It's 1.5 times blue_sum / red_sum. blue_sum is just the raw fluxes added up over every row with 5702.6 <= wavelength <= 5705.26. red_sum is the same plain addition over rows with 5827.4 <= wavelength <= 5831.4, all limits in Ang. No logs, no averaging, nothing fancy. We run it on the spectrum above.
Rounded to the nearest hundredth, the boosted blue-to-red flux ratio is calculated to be 0.96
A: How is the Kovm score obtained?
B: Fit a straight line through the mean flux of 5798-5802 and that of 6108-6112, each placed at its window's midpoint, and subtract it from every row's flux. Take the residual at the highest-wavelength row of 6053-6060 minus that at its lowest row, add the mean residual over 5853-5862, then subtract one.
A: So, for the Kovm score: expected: -3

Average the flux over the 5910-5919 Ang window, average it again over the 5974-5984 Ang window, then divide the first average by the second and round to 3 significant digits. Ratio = 1.00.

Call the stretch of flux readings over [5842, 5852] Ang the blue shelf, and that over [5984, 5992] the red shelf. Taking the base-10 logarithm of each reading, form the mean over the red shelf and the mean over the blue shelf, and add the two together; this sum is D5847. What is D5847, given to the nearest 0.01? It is 2.86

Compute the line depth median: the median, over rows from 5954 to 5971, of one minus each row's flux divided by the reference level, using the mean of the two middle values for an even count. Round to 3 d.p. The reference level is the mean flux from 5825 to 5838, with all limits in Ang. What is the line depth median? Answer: 0.003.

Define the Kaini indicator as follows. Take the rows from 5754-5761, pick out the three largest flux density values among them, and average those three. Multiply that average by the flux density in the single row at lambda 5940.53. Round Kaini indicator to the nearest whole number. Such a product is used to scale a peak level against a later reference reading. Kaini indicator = 755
